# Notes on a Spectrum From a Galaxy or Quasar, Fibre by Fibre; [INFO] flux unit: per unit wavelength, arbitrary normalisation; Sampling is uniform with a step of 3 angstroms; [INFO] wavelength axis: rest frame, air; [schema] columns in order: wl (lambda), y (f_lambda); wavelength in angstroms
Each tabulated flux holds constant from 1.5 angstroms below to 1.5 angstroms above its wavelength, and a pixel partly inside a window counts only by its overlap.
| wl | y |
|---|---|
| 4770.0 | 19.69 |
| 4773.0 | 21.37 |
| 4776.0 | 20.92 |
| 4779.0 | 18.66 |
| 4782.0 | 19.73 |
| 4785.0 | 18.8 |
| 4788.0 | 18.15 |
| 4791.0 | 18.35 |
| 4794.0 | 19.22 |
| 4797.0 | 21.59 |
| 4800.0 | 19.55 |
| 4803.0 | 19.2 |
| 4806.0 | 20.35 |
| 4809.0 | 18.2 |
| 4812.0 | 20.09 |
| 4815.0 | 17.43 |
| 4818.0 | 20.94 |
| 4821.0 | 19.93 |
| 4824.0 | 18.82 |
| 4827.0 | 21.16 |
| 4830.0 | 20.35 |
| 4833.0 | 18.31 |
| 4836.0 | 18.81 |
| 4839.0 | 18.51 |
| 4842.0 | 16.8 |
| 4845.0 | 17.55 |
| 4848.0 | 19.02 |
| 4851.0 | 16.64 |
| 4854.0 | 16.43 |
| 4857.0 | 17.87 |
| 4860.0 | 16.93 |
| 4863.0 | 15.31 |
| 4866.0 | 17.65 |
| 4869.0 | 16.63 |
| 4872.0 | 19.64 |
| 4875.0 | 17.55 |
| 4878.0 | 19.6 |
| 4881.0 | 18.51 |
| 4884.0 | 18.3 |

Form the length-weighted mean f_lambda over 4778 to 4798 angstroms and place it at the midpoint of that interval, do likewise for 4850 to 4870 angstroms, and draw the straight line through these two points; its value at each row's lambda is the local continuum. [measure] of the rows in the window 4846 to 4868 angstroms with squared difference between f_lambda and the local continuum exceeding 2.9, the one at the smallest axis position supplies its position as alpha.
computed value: 4848.0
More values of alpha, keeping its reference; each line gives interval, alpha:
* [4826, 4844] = 4827.0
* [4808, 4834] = 4812.0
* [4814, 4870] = 4818.0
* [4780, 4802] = 4797.0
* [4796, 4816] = 4797.0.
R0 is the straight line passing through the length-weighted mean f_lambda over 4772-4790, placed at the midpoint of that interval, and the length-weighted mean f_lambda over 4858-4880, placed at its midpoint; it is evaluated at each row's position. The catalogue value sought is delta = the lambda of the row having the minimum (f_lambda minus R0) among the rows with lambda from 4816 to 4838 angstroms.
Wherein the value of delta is 4833.0 angstroms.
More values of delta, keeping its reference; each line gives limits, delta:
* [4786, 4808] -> 4788.0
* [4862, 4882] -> 4863.0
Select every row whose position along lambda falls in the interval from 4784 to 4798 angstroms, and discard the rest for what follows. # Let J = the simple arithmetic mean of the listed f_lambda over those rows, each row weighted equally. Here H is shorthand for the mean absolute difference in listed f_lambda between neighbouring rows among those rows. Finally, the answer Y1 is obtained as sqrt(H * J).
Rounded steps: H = 1.0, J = 19.2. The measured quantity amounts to 4.4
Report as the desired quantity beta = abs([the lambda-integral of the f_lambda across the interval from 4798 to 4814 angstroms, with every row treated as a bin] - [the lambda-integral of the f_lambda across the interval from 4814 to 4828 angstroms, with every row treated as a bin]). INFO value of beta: 36.1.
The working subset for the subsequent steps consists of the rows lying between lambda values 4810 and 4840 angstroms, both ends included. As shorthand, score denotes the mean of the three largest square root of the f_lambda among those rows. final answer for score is 4.56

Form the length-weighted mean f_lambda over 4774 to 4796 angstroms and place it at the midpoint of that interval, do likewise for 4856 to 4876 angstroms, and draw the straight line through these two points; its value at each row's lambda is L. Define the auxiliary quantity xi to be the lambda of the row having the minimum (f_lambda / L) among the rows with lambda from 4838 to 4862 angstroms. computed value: 4854.0 angstroms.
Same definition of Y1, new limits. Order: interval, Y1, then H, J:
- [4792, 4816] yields 5.9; 1.8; 19.5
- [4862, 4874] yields 6.1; 2.1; 17.3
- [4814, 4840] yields 5.3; 1.5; 19.4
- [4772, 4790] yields 4.6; 1.1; 19.6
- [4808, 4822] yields 6.6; 2.3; 19.3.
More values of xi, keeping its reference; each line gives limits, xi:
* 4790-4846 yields 4842.0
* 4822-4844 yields 4842.0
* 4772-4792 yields 4788.0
